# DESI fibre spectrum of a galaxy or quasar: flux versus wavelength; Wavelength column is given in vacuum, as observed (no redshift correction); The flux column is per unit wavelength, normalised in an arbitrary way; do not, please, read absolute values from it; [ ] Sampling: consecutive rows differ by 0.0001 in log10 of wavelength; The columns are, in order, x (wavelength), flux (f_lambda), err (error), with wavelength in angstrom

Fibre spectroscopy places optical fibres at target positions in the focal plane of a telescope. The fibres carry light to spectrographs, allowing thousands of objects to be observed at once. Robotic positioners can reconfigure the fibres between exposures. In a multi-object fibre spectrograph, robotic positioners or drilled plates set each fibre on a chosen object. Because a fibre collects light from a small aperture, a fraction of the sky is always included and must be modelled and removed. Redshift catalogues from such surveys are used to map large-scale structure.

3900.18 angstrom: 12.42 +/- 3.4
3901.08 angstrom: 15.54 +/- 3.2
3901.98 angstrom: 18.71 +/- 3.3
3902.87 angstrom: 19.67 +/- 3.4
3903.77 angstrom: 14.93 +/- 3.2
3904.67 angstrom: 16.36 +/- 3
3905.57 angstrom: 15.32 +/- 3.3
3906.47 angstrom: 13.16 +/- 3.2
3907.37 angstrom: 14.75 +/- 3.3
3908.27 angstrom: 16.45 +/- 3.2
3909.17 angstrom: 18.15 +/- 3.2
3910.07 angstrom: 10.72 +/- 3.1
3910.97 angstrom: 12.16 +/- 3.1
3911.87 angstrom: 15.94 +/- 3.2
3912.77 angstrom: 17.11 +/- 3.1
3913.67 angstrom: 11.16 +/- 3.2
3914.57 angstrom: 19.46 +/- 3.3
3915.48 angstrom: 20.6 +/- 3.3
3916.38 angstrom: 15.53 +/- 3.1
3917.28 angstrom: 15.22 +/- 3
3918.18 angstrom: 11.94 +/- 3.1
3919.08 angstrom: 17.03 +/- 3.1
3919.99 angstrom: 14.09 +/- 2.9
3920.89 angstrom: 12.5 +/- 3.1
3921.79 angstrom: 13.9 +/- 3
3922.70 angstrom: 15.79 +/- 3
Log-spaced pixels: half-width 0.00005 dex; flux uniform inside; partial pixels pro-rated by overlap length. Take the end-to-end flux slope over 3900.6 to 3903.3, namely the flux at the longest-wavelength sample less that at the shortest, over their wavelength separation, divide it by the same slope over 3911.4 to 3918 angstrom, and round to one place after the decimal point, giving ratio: -17.3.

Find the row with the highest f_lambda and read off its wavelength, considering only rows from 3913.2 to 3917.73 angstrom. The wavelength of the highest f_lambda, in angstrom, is 3915.48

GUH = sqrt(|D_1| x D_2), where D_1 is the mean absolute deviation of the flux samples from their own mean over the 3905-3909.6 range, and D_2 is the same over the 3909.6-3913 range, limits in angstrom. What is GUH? 1.9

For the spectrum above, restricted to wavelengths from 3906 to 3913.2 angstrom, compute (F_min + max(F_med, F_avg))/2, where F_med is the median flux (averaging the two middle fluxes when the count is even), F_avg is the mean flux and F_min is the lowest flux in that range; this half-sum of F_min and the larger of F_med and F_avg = 13.0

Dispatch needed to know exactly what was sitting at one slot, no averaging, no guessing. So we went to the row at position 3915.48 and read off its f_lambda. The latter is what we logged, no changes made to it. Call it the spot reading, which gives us 20.6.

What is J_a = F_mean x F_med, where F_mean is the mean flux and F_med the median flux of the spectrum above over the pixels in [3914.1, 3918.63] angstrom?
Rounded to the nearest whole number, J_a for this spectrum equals 257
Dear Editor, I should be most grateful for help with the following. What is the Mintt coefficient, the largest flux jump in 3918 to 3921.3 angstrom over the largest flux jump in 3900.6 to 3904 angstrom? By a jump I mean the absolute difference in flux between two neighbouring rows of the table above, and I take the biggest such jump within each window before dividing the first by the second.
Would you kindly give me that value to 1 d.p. 1.1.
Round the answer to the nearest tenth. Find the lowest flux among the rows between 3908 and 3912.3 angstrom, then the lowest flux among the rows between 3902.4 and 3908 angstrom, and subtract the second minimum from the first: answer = -2.4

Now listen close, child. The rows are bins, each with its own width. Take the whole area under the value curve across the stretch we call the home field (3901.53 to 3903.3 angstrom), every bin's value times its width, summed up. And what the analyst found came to 34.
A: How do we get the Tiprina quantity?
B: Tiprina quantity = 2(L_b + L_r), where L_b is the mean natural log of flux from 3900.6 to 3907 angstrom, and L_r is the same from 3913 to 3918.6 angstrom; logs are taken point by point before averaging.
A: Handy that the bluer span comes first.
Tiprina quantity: 11.0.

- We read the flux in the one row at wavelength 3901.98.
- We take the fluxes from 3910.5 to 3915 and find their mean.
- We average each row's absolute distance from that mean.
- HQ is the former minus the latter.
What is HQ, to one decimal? 15.9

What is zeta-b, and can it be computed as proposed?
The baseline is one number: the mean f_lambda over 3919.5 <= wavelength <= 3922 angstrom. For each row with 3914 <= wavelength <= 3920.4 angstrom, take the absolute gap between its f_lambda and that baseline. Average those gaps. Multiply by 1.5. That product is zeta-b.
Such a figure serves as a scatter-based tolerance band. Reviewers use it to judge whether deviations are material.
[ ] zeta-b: 4.8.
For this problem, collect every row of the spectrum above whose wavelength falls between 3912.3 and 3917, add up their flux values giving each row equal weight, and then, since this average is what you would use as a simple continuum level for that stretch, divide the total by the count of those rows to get 17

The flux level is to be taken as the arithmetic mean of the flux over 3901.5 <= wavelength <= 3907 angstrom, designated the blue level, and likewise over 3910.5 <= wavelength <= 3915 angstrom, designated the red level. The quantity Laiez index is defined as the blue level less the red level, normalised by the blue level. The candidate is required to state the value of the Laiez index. 0.07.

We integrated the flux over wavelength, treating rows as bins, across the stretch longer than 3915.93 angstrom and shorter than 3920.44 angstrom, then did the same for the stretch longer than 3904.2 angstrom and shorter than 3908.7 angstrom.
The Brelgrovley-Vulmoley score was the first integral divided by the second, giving 0.97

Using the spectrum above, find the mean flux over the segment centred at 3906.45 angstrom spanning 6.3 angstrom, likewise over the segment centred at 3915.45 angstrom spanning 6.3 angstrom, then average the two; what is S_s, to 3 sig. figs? 15.7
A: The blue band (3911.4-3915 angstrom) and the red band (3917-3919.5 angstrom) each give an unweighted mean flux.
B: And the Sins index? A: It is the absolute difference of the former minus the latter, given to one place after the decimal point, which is 1.2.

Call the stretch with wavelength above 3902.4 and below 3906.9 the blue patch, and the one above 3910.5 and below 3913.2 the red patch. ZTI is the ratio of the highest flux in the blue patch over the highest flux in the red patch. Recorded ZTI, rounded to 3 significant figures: 1.15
